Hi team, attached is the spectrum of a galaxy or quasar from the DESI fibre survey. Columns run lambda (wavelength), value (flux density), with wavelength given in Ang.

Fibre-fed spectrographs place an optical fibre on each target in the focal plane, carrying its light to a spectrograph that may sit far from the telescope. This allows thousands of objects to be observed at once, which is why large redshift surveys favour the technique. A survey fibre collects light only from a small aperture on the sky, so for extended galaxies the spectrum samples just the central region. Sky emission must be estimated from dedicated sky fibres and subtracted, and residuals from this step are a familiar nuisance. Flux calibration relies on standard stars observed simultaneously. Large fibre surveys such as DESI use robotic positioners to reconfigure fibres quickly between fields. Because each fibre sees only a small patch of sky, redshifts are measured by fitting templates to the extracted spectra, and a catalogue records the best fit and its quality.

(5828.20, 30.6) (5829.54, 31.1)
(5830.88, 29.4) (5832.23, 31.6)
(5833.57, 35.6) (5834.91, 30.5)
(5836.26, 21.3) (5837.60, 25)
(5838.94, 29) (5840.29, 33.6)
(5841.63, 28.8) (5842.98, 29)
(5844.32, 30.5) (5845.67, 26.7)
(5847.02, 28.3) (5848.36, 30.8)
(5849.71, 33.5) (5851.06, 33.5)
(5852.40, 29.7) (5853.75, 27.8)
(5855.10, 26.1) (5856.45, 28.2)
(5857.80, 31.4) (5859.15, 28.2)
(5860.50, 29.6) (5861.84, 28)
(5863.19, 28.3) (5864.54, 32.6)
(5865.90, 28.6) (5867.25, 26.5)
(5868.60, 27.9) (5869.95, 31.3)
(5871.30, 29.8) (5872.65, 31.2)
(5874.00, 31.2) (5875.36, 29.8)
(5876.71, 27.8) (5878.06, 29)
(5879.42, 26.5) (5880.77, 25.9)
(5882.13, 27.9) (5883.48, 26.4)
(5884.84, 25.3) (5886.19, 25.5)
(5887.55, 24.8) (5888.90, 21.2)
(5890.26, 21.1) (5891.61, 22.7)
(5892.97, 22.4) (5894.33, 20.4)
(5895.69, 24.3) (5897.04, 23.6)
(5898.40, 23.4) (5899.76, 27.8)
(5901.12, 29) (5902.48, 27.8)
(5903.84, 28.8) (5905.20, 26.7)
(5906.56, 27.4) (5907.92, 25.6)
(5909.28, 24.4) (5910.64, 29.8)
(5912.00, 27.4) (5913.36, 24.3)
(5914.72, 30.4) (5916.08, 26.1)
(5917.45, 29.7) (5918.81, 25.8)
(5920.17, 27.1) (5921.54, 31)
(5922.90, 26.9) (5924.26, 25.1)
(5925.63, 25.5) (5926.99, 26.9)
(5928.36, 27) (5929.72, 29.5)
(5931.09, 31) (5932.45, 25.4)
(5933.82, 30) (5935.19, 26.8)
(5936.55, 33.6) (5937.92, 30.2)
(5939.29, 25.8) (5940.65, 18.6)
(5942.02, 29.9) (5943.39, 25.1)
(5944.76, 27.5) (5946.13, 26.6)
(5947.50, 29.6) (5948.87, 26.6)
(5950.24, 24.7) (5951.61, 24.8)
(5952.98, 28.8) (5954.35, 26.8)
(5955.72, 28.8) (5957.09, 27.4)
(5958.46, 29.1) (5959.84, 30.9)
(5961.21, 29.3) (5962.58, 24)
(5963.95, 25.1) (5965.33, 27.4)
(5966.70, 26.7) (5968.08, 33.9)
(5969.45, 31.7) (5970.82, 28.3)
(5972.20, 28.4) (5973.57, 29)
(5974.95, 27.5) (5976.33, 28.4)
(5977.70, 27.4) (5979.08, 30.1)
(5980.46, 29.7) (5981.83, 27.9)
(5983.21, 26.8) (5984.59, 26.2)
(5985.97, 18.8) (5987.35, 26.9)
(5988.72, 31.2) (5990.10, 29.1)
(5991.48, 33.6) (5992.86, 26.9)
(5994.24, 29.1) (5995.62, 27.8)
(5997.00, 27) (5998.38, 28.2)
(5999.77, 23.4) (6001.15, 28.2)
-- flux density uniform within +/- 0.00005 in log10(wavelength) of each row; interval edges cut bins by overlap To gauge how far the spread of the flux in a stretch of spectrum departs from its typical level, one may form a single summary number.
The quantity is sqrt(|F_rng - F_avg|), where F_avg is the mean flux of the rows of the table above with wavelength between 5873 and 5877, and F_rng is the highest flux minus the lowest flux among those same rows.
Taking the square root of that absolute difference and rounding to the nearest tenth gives 5.1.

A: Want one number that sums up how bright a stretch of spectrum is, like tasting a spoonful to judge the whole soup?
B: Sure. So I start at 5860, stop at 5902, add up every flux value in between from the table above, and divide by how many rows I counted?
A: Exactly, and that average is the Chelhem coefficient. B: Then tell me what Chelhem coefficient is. 26.8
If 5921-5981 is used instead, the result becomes 27.9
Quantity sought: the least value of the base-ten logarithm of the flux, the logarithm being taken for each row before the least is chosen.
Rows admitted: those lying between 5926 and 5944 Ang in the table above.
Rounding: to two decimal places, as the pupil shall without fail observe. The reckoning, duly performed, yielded 1.27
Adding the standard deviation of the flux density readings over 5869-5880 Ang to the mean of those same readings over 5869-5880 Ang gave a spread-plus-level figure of 31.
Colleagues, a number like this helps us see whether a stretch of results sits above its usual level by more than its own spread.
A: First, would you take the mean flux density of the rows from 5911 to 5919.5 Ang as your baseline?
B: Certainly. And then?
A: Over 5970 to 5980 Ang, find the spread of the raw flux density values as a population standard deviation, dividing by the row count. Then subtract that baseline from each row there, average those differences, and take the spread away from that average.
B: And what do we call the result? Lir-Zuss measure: 0.3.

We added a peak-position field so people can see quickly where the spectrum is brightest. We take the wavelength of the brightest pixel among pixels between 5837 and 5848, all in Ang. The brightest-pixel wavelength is 5840.29 Ang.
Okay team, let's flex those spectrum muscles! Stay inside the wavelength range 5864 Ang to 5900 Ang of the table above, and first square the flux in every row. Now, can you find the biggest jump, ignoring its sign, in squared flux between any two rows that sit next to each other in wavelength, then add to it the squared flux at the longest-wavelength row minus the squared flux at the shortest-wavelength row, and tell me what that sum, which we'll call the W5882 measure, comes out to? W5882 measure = -45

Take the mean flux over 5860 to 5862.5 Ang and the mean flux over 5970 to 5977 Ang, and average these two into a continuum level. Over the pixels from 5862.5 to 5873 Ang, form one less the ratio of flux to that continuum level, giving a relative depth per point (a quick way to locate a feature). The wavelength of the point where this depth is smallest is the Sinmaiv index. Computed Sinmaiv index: 5864.54 Ang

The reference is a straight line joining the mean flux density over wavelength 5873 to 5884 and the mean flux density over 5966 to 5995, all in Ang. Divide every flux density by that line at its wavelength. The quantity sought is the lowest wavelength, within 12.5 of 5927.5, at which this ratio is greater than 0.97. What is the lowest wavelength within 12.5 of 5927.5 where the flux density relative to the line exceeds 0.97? 5917.45 Ang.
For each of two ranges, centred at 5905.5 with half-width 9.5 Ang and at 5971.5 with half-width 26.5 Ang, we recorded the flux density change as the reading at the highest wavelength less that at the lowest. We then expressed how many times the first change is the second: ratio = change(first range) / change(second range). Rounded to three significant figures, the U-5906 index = 17.0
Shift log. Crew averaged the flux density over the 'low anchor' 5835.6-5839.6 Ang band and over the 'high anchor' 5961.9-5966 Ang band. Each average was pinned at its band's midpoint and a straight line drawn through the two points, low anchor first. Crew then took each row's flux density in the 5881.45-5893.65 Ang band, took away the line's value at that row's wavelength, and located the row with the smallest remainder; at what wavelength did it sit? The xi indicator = 5890.26 Ang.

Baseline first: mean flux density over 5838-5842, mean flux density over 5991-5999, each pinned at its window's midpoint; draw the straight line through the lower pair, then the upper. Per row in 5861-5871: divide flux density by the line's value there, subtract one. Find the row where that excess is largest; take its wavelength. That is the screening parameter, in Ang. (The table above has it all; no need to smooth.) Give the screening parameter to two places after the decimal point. 5864.54 Ang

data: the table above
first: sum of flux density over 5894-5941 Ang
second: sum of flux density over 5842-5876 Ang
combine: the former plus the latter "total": 1682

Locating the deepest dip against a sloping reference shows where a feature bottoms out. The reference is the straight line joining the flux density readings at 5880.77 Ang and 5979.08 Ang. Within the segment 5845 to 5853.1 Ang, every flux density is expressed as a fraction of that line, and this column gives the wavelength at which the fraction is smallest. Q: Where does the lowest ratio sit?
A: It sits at 5845.67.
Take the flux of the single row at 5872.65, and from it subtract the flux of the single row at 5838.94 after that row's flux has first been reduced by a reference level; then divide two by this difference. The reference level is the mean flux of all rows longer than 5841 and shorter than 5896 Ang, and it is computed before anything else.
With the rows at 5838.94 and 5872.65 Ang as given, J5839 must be 0.067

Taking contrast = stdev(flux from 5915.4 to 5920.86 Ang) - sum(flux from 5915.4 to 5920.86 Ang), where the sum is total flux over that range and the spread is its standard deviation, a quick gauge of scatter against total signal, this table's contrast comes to -107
